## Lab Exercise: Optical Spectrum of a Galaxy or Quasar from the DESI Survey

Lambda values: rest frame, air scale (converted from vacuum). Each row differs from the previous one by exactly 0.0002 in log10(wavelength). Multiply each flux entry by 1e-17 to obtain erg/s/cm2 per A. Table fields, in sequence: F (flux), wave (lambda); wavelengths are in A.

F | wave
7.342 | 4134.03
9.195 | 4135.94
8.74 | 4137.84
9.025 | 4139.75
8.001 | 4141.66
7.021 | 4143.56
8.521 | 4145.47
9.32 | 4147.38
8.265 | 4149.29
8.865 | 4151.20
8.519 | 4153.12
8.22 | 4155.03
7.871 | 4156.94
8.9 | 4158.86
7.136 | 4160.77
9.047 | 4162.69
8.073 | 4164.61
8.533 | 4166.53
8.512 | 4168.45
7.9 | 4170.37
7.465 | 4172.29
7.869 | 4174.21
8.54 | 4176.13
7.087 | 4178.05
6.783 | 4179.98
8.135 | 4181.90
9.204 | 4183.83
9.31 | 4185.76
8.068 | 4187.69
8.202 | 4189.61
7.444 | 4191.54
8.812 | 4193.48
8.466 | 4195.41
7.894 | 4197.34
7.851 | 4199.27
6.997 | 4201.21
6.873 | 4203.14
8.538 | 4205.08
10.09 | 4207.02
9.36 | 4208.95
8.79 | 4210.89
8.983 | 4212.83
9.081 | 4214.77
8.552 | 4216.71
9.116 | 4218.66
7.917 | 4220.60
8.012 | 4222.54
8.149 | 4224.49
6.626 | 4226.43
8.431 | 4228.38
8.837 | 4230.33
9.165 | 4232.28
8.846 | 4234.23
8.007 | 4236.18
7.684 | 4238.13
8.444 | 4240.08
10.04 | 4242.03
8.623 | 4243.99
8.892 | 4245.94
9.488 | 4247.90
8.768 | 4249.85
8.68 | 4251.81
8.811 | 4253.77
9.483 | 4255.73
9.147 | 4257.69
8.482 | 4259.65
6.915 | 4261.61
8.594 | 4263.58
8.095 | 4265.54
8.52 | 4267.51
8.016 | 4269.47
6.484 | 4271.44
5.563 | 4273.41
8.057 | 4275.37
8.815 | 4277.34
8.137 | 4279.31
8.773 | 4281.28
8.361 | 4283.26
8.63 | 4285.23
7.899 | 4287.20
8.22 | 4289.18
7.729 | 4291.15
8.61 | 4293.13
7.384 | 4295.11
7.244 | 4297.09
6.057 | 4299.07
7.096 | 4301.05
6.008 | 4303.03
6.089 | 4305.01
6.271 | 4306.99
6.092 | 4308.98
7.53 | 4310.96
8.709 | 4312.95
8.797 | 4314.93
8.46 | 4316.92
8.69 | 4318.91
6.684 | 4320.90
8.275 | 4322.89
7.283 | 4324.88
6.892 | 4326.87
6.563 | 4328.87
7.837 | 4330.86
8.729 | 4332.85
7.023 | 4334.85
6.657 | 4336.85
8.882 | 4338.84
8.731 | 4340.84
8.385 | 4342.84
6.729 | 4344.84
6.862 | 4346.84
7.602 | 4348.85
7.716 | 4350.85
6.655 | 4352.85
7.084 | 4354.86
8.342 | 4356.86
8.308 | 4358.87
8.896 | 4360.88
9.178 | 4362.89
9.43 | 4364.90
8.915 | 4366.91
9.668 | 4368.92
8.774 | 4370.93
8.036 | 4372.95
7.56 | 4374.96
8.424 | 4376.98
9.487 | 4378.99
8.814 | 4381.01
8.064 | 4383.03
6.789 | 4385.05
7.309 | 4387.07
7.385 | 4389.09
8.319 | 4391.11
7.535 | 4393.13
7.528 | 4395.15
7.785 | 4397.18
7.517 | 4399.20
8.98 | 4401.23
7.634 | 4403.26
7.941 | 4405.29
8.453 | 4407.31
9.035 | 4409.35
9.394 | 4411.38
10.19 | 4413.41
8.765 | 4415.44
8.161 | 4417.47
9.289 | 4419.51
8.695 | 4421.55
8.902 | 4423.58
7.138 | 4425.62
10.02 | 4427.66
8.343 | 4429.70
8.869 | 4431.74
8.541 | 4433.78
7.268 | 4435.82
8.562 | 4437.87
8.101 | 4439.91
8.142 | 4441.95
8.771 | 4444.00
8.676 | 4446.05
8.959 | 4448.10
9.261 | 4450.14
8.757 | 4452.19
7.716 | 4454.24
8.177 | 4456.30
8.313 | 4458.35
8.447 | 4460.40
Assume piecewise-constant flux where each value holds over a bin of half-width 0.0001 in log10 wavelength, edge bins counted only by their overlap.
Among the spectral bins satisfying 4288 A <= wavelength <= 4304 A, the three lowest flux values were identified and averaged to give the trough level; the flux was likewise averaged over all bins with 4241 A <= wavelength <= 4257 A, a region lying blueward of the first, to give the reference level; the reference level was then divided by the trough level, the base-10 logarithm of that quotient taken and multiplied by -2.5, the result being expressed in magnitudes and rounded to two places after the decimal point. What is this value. -0.38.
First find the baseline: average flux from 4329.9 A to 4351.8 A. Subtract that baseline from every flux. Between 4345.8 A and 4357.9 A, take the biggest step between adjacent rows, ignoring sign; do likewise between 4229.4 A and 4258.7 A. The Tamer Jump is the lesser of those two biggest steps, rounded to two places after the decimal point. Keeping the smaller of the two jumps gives 1.26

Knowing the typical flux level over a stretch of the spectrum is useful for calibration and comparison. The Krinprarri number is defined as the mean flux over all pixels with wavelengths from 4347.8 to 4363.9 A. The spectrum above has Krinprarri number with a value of 7.97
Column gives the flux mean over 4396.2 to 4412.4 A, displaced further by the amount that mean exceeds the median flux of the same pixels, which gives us 8.49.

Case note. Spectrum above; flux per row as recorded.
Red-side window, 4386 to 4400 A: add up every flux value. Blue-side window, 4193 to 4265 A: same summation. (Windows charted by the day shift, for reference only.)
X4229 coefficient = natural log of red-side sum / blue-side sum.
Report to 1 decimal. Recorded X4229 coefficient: -1.8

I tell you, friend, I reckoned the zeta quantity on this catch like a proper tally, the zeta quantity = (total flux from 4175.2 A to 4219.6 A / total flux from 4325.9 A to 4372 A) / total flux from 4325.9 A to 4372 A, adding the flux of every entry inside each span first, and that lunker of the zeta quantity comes 0.0057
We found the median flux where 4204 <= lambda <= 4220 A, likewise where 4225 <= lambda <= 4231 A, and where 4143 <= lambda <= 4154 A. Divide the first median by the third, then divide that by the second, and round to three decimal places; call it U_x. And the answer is 0.126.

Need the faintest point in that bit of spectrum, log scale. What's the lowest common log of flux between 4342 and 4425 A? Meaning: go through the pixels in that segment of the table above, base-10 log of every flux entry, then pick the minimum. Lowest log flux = 0.82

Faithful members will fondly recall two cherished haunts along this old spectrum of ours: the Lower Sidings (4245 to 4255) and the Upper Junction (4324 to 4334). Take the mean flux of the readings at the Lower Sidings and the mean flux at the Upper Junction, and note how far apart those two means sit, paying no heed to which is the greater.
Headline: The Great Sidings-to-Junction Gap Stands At 1.5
